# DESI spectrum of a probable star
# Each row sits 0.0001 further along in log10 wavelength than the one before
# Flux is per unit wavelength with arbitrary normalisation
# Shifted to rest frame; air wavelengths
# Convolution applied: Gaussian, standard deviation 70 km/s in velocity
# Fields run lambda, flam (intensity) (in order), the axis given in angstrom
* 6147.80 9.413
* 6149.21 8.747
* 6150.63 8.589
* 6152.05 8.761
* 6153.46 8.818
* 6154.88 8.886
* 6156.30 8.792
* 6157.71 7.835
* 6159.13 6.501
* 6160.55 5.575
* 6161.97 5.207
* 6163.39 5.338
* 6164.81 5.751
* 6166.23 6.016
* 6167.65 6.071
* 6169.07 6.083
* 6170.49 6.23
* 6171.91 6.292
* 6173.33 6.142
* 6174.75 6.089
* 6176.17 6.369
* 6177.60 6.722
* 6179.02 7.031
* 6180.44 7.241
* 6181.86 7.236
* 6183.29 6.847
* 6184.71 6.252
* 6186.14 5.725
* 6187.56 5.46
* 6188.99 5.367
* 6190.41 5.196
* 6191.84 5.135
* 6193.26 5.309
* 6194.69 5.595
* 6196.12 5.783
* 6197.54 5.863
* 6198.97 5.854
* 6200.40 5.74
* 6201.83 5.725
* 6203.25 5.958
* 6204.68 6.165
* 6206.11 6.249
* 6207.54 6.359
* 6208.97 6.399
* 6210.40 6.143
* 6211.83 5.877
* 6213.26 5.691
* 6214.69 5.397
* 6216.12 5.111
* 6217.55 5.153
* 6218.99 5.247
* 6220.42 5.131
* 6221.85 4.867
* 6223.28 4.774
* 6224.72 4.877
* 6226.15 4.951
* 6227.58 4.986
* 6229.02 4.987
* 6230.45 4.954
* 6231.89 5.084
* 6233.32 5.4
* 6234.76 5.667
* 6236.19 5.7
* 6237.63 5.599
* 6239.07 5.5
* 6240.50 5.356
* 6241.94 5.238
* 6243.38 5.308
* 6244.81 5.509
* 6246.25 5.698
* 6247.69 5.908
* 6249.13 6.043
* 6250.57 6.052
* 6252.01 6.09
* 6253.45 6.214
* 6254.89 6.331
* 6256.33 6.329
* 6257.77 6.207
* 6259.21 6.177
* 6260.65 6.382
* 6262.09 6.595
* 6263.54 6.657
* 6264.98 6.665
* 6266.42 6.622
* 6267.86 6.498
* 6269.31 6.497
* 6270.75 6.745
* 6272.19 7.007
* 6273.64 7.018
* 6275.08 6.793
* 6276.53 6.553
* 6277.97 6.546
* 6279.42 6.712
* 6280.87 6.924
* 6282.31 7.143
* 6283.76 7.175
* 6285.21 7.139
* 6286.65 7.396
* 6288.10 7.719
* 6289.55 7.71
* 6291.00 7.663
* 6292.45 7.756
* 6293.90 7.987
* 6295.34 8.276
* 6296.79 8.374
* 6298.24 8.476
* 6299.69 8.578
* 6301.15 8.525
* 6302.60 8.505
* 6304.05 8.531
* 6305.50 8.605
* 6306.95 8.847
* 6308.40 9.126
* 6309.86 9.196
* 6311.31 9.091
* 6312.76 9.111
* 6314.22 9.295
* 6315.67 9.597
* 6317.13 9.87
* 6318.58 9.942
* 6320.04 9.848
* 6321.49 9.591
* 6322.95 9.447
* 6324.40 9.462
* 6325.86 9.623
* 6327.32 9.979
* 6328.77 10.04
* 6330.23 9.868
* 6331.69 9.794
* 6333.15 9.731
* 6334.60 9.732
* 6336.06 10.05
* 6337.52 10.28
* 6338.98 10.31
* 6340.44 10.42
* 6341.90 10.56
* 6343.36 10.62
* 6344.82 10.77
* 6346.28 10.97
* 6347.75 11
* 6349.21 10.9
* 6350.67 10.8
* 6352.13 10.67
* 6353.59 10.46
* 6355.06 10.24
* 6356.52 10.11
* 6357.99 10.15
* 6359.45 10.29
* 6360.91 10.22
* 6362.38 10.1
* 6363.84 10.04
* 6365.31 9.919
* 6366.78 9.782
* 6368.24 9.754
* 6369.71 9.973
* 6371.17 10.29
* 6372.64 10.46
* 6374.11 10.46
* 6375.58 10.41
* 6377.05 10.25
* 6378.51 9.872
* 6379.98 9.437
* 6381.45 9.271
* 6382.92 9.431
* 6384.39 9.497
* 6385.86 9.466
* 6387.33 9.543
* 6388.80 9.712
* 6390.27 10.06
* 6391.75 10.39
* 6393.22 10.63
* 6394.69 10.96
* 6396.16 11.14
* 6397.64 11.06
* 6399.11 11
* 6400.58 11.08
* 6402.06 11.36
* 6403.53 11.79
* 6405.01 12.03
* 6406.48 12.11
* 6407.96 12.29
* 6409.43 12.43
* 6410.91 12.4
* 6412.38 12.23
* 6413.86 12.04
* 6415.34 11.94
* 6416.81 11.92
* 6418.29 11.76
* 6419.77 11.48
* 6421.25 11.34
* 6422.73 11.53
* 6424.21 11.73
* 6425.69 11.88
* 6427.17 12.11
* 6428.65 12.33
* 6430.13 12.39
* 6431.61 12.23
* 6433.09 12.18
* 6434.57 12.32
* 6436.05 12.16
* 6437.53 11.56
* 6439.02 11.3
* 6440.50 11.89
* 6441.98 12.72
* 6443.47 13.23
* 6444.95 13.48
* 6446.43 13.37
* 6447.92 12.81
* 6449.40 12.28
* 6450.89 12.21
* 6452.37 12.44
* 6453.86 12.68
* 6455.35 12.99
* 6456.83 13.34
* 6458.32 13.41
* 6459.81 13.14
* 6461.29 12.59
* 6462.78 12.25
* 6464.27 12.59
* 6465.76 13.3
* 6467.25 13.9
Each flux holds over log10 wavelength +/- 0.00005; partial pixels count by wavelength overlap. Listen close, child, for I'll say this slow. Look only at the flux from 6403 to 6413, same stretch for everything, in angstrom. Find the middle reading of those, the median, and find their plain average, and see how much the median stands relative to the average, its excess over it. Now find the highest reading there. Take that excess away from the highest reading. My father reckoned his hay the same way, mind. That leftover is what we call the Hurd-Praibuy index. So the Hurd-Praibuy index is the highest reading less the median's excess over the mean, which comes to 12.4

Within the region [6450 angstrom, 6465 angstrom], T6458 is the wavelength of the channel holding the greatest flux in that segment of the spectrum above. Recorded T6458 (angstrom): 6458.32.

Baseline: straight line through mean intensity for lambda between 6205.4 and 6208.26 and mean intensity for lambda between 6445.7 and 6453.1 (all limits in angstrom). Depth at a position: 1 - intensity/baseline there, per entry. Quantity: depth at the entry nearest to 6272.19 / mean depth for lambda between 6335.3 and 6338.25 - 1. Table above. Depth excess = -4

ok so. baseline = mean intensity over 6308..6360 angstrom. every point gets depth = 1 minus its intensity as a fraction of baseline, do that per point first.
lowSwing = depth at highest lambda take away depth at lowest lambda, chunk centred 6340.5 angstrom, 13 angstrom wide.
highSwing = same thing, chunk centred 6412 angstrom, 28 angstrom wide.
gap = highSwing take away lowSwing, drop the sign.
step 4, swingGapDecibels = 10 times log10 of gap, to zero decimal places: -14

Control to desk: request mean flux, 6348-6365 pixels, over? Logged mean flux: 10.4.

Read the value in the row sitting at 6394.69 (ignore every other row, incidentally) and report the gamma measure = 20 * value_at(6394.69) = 219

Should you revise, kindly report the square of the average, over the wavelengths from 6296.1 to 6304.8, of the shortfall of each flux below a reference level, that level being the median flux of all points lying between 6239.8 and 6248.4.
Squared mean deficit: 9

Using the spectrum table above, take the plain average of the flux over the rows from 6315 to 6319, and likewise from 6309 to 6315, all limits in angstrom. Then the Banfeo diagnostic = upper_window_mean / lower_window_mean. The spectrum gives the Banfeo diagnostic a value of 1.07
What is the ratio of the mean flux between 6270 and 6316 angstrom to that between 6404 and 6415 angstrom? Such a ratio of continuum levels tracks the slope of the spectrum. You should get 0.650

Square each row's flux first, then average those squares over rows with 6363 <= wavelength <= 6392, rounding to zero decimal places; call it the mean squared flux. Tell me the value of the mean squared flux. 98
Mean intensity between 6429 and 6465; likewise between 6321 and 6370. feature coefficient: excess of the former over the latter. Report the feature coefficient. 2.4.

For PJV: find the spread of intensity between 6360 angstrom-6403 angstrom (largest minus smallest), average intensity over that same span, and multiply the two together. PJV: 21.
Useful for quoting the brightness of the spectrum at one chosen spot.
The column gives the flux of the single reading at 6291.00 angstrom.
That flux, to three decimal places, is 7.663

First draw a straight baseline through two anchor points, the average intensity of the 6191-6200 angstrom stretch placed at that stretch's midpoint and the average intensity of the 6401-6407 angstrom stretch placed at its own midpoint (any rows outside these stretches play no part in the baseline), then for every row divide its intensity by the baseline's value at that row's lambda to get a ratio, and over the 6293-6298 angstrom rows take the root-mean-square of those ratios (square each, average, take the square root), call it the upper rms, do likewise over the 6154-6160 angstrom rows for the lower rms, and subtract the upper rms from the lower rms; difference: 0.86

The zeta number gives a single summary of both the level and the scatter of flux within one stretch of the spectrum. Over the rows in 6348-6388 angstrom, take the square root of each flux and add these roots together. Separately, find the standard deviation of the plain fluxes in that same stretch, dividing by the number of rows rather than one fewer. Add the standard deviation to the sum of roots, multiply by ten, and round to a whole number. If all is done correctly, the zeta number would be 861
